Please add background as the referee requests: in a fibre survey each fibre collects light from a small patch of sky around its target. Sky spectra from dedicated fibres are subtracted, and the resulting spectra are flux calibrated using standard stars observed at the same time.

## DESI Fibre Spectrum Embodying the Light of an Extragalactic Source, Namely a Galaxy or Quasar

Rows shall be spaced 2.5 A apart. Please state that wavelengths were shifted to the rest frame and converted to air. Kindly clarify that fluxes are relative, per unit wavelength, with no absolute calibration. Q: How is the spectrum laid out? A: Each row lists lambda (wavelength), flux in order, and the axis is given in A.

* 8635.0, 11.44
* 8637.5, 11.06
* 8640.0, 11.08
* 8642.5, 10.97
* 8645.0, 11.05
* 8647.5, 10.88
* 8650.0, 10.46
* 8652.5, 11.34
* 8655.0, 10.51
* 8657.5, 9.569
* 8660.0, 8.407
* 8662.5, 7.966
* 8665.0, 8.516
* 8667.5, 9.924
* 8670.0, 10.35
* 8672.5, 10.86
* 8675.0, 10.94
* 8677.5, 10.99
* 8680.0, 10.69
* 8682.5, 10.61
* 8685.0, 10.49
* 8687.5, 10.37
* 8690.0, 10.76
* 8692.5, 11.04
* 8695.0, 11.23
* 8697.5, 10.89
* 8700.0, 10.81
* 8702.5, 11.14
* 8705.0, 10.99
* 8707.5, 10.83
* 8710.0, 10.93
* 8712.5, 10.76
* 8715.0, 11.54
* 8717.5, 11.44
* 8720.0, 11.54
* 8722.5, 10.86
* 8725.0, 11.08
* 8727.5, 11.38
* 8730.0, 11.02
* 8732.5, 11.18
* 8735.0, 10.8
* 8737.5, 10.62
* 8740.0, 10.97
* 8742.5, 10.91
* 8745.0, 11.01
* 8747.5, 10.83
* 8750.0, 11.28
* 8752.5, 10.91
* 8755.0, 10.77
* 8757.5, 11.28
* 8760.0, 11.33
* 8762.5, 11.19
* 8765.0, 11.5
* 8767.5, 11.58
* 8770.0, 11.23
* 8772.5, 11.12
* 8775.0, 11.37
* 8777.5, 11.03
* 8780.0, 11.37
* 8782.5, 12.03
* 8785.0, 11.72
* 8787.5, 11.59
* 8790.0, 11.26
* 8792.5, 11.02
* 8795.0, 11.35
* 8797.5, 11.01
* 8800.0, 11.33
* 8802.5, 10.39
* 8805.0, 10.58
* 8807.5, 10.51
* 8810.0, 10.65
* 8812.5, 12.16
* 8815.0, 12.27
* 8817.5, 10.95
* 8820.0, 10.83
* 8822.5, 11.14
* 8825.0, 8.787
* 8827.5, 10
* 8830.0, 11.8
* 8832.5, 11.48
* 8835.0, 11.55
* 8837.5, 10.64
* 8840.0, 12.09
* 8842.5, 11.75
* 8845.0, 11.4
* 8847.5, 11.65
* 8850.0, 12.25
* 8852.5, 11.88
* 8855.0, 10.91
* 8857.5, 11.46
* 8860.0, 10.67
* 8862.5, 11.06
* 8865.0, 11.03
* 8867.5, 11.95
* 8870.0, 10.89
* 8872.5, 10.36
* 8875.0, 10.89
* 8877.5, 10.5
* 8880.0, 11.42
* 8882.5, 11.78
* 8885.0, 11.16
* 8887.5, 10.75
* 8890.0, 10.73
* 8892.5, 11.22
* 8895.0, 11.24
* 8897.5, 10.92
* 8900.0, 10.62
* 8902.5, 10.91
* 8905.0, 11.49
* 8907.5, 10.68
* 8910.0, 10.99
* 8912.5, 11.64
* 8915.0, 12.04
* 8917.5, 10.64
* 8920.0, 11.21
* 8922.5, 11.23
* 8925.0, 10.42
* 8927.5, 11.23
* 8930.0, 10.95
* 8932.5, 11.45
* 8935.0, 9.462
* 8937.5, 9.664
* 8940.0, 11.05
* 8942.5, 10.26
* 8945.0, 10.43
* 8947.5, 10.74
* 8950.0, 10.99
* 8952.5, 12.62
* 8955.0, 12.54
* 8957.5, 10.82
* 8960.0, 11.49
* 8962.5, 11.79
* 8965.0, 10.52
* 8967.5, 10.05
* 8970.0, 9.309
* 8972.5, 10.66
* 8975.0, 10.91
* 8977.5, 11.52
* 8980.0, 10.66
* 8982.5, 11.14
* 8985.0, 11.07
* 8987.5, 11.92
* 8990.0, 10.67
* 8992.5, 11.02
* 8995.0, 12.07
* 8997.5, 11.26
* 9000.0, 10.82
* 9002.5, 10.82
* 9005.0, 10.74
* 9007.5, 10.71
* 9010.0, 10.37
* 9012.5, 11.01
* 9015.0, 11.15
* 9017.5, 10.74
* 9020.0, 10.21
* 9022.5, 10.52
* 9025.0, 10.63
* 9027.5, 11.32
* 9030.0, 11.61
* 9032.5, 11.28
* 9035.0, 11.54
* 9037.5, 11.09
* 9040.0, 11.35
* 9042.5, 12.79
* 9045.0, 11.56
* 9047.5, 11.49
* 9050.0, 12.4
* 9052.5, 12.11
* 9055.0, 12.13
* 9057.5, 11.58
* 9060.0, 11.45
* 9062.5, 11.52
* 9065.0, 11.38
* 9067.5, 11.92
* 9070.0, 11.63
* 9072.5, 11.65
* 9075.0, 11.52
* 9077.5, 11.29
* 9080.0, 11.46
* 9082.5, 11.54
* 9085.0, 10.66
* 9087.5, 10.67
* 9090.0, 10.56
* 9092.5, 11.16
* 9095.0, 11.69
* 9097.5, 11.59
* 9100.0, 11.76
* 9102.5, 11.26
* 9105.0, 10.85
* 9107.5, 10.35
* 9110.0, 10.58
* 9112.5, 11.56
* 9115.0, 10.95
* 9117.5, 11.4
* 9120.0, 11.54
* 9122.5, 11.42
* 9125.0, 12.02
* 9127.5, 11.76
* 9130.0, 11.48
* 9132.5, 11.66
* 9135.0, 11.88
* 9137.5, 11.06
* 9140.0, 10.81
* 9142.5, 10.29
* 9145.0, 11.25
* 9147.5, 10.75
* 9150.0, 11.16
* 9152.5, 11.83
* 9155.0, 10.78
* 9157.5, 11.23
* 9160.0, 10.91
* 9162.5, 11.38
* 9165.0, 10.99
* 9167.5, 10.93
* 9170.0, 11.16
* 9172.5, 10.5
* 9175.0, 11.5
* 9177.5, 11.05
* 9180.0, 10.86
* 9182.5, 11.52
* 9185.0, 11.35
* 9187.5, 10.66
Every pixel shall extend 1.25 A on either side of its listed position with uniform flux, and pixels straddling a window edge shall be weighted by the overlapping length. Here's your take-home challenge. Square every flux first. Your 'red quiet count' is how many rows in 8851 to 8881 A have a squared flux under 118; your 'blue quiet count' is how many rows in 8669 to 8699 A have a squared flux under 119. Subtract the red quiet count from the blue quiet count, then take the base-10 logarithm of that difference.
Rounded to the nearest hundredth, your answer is 0.70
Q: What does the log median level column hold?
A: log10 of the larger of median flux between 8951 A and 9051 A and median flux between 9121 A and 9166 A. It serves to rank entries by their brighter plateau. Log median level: 1.05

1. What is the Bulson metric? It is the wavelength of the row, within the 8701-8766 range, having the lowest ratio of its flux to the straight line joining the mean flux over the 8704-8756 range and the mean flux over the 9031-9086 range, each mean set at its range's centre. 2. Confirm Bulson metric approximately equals 8737.5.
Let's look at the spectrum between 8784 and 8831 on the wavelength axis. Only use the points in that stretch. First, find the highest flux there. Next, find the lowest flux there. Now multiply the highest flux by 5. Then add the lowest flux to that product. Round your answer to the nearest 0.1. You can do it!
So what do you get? 70.1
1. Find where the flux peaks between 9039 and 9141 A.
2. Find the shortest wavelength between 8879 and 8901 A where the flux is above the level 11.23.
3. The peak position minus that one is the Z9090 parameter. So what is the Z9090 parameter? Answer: 162.5 A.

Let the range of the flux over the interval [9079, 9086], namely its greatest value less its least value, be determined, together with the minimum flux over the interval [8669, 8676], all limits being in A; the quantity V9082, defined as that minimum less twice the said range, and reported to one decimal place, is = 8.6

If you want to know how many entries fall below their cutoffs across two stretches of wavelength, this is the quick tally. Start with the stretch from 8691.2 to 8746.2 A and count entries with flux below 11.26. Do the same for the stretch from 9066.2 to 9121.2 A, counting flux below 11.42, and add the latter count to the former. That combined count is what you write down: 29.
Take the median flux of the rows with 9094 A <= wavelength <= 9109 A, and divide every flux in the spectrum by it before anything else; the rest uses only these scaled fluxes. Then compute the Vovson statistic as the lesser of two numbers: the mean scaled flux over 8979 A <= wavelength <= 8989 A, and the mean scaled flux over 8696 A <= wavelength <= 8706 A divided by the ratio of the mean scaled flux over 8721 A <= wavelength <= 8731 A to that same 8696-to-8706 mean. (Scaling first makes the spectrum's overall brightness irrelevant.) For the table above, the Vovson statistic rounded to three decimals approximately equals 0.948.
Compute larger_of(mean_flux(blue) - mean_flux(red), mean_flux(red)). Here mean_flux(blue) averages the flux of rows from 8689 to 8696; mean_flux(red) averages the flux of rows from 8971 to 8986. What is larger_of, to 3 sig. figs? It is 11.0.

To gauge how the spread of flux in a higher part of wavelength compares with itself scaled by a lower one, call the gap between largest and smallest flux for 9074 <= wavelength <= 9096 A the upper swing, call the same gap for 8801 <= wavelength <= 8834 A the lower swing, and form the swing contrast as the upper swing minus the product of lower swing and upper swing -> -2.8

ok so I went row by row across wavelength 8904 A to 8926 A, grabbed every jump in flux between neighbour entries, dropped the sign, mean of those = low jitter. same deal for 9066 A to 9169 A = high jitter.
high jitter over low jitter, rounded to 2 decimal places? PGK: 0.63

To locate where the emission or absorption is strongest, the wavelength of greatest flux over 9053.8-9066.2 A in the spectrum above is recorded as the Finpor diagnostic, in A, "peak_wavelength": 9055.0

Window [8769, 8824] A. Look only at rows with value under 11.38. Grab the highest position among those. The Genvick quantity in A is 8822.5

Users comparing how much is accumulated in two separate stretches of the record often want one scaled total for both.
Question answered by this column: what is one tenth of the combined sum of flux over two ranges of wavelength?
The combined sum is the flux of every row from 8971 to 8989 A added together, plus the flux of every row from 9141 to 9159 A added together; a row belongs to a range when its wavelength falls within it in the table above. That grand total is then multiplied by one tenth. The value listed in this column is 15.5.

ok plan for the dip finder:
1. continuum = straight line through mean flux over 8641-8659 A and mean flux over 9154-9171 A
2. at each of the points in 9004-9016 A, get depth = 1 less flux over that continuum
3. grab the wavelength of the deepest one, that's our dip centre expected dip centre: 9010.0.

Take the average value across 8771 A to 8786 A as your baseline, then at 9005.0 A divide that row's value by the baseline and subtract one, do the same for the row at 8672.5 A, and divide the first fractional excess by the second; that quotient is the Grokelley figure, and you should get 1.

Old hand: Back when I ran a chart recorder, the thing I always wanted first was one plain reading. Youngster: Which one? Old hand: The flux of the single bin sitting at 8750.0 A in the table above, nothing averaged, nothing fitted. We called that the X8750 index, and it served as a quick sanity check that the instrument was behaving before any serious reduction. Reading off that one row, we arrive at 11.28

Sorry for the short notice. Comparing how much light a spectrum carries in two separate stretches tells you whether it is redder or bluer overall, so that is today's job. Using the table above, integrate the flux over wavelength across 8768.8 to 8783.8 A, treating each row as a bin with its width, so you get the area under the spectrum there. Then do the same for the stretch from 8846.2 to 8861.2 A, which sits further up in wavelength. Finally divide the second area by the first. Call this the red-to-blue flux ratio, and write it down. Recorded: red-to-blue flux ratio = 1.01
